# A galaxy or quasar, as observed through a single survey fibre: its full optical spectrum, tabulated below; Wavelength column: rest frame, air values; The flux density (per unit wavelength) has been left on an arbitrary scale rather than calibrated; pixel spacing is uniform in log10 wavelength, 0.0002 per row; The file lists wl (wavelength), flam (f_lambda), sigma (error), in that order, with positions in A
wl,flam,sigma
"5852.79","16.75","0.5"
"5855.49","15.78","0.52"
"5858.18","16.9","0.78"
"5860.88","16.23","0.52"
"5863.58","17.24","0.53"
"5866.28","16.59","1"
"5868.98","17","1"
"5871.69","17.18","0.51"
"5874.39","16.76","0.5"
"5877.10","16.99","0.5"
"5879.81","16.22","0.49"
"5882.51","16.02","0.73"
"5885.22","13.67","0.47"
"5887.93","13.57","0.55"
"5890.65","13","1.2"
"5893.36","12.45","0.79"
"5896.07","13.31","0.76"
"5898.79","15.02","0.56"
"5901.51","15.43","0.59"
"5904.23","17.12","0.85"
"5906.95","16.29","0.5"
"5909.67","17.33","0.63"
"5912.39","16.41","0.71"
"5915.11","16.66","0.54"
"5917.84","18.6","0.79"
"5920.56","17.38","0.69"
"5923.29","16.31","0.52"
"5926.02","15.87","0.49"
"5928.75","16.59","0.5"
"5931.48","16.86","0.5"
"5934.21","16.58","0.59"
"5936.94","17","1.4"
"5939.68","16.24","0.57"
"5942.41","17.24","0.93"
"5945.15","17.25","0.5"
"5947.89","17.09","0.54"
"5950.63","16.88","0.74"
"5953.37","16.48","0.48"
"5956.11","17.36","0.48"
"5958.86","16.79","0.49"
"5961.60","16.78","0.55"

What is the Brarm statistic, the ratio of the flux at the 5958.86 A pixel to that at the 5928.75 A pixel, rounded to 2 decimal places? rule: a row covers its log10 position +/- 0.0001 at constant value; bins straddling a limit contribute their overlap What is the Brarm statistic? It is 1.01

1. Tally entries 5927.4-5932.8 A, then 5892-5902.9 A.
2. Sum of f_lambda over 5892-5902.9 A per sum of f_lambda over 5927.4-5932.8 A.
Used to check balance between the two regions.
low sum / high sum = 1.7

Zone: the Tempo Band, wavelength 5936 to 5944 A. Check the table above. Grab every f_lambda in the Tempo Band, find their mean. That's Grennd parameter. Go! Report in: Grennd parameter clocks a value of 16.8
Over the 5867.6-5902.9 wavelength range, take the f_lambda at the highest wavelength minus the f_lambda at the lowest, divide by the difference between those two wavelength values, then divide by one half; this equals -0.10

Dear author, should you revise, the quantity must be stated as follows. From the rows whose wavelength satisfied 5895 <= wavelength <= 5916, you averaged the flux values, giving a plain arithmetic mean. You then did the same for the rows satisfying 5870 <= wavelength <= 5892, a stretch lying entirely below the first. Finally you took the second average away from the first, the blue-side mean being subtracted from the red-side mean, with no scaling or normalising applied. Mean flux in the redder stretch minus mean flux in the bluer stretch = 0.52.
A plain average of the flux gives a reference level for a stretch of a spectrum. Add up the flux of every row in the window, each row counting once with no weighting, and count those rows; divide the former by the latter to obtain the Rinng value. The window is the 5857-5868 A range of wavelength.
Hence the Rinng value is 16.7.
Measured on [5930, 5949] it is 16.9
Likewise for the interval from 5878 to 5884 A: 16.1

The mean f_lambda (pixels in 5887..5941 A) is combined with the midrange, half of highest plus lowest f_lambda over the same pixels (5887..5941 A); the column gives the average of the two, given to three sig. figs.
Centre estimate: 15.7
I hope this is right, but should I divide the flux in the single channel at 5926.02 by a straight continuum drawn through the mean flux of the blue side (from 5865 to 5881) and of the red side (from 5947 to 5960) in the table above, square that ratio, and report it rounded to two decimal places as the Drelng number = 0.88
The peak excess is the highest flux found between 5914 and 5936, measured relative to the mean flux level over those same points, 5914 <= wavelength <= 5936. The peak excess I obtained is 1.7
